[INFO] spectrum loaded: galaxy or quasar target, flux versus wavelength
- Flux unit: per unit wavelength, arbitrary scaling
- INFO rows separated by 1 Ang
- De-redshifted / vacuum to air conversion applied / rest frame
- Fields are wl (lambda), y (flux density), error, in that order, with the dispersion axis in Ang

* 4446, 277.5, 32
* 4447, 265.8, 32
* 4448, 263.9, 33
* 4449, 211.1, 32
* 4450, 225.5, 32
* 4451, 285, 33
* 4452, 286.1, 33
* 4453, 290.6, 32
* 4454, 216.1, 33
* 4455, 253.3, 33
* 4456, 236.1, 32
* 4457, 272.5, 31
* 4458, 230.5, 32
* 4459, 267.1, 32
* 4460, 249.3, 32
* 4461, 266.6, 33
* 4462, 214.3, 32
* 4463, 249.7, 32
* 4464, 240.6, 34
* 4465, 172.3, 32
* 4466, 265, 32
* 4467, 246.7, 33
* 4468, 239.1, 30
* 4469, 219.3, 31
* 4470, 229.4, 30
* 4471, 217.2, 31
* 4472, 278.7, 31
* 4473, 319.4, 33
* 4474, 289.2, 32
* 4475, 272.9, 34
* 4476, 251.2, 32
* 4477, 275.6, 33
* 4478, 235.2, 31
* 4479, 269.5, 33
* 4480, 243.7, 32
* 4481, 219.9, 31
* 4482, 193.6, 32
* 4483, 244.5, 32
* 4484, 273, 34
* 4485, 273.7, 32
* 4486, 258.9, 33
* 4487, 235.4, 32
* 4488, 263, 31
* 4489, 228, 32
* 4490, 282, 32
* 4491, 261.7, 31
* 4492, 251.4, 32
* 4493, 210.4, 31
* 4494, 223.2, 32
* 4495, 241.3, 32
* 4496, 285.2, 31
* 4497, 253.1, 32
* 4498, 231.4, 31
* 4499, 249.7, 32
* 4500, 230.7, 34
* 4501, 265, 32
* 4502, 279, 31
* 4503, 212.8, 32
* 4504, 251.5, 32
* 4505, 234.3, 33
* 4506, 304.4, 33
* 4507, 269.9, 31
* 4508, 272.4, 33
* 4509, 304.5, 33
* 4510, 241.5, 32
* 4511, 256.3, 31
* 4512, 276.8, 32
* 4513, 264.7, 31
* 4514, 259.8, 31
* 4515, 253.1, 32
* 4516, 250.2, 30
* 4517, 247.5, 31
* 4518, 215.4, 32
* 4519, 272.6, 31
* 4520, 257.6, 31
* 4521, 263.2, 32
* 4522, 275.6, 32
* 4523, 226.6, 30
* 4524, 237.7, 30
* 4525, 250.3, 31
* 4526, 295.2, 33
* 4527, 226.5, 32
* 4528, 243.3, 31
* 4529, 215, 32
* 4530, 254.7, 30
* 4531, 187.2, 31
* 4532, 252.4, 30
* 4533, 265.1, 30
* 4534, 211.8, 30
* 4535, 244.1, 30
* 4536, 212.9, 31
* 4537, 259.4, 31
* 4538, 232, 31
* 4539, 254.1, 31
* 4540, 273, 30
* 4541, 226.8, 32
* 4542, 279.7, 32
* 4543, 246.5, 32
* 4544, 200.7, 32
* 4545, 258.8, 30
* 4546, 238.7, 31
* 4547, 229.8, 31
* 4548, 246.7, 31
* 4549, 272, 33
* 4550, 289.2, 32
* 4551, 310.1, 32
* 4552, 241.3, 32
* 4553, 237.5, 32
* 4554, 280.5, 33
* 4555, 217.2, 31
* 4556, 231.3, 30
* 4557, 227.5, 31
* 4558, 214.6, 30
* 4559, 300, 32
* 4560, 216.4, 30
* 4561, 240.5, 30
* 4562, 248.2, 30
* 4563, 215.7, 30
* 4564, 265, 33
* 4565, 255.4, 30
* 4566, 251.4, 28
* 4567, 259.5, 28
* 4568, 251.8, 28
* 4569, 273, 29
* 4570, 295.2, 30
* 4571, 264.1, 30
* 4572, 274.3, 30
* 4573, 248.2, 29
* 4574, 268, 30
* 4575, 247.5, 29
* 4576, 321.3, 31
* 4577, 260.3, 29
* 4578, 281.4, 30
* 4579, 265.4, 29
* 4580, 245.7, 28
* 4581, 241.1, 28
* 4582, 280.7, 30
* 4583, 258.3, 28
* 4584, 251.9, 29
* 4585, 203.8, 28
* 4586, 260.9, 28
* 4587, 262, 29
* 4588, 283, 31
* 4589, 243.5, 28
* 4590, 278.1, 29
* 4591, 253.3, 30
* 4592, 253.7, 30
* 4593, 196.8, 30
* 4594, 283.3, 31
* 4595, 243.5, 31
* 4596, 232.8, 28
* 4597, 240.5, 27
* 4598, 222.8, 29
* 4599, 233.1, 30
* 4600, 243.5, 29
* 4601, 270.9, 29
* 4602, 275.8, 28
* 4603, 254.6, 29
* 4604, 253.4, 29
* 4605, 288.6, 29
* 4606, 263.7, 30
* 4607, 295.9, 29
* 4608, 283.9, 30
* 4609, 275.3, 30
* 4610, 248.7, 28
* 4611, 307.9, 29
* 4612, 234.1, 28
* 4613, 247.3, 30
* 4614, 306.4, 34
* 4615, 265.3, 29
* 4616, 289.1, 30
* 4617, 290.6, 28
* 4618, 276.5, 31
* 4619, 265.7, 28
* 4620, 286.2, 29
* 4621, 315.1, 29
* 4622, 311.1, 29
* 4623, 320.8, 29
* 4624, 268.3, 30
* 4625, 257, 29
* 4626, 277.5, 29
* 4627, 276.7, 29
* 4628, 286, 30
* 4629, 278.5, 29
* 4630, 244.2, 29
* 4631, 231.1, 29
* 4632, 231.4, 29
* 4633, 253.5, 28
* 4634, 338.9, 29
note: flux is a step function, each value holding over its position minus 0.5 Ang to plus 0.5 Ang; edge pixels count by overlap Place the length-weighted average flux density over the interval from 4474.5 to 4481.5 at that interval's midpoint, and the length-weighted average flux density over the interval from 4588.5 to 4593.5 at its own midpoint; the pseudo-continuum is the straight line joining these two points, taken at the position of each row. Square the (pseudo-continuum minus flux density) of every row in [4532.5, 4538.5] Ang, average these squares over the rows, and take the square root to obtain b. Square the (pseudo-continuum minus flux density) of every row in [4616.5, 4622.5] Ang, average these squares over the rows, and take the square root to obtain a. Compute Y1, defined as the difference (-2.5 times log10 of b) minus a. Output -54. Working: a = 51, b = 23.6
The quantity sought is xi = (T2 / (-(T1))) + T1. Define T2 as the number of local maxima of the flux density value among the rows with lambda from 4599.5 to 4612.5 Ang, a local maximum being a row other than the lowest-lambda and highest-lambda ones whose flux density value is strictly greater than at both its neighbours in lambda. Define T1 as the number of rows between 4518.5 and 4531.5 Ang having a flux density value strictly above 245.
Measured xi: 6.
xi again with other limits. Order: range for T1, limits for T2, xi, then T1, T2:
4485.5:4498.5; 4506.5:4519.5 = 7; 7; 2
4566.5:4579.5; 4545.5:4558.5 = 13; 13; 3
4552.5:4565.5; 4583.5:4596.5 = 4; 5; 4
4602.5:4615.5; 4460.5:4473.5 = 12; 12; 3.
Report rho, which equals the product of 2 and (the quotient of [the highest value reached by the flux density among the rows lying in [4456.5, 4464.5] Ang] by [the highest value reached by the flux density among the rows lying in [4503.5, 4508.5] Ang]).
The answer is 1.79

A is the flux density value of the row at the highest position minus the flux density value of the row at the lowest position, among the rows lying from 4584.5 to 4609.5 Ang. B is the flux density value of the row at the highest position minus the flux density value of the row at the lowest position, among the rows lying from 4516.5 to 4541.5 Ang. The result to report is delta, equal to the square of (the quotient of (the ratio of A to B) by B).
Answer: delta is 0.0278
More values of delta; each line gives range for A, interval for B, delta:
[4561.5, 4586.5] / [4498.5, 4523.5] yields 0.0006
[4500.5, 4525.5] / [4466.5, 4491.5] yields 0.0043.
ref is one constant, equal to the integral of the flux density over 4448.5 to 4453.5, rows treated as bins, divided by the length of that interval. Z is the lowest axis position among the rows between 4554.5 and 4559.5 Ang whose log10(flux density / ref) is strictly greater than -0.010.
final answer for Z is 4559 Ang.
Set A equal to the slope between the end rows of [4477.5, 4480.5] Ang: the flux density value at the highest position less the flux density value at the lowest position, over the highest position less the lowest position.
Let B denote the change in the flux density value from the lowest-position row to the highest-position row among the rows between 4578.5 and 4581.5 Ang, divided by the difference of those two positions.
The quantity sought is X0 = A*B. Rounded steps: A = 4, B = -12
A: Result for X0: -52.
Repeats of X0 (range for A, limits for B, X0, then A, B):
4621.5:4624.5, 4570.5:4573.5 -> 170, -21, -8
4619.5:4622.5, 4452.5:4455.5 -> -232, 12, -19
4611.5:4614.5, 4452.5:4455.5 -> -674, 36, -19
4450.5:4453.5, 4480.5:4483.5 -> 34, 3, 12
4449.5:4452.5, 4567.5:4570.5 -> 658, 30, 22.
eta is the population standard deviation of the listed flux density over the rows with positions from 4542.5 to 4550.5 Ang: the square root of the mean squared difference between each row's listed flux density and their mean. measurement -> 25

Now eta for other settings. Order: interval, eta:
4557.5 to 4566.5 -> 26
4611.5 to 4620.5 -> 21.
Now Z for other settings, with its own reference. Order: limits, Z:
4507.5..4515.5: 4508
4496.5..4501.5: 4501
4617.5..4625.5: 4618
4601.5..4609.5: 4602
